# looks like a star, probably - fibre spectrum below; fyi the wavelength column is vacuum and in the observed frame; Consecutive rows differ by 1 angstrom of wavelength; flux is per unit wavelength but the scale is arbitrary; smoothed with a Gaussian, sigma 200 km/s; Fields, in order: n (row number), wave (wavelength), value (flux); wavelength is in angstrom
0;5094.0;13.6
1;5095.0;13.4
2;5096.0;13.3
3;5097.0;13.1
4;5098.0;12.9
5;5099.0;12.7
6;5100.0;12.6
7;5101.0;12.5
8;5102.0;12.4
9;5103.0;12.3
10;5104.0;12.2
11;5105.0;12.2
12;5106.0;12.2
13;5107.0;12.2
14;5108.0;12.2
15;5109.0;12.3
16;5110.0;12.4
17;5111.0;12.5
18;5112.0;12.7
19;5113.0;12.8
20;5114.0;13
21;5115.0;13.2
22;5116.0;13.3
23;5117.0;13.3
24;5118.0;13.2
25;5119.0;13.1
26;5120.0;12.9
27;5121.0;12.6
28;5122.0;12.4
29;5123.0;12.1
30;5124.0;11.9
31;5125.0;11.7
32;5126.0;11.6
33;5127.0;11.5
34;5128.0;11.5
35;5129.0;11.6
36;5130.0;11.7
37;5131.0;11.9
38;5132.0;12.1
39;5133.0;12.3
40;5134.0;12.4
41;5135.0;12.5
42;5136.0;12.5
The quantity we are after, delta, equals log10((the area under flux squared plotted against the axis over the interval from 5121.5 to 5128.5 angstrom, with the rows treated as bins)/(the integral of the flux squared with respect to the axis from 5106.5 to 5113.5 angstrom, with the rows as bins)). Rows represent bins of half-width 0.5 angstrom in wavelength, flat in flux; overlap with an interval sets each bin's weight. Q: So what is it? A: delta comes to -0.04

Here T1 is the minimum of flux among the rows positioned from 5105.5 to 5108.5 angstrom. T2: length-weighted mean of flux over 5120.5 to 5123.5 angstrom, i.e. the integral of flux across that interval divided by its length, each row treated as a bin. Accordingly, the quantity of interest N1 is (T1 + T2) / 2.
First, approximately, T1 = 12.2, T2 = 12.4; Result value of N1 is 12.3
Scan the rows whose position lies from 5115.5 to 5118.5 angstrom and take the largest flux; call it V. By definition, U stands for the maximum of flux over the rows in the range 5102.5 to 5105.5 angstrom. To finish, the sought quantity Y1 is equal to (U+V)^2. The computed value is 655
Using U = 12.3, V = 13.3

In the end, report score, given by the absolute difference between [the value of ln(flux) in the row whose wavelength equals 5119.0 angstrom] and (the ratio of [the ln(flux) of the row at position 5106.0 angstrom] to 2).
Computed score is 1.32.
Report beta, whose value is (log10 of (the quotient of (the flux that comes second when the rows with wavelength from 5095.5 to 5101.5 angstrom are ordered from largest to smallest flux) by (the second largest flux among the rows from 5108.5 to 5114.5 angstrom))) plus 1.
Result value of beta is 1.01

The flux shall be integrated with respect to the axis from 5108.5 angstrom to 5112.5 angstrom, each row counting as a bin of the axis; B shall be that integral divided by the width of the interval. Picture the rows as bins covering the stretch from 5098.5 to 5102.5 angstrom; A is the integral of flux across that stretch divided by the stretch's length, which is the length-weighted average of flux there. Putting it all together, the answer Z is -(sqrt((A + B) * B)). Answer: -17.7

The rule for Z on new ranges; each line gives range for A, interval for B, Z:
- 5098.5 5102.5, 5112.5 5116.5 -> -18.3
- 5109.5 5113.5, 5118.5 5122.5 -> -18.0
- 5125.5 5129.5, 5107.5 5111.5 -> -17.2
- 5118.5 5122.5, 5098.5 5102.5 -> -17.8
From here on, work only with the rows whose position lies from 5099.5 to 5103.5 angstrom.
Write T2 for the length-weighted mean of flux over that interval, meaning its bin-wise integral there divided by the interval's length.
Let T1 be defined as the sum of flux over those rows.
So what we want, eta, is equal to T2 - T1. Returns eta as -37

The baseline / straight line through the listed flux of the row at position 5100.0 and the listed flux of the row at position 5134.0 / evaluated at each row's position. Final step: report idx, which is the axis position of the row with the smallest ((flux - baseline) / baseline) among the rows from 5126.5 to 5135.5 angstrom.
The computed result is 5127.0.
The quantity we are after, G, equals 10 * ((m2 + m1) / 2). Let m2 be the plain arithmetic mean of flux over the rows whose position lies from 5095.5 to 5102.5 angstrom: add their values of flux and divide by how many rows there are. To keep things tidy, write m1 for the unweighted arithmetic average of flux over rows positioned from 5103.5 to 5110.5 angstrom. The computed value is 125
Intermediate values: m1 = 12.24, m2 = 12.8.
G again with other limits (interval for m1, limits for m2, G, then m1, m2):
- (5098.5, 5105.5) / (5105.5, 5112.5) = 124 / 12.41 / 12.4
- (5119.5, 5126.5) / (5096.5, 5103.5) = 124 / 12.17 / 12.6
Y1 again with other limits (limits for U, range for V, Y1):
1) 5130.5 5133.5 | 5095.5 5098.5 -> 655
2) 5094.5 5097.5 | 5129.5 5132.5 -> 650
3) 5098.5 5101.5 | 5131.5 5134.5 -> 630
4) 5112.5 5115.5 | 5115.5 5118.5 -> 702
